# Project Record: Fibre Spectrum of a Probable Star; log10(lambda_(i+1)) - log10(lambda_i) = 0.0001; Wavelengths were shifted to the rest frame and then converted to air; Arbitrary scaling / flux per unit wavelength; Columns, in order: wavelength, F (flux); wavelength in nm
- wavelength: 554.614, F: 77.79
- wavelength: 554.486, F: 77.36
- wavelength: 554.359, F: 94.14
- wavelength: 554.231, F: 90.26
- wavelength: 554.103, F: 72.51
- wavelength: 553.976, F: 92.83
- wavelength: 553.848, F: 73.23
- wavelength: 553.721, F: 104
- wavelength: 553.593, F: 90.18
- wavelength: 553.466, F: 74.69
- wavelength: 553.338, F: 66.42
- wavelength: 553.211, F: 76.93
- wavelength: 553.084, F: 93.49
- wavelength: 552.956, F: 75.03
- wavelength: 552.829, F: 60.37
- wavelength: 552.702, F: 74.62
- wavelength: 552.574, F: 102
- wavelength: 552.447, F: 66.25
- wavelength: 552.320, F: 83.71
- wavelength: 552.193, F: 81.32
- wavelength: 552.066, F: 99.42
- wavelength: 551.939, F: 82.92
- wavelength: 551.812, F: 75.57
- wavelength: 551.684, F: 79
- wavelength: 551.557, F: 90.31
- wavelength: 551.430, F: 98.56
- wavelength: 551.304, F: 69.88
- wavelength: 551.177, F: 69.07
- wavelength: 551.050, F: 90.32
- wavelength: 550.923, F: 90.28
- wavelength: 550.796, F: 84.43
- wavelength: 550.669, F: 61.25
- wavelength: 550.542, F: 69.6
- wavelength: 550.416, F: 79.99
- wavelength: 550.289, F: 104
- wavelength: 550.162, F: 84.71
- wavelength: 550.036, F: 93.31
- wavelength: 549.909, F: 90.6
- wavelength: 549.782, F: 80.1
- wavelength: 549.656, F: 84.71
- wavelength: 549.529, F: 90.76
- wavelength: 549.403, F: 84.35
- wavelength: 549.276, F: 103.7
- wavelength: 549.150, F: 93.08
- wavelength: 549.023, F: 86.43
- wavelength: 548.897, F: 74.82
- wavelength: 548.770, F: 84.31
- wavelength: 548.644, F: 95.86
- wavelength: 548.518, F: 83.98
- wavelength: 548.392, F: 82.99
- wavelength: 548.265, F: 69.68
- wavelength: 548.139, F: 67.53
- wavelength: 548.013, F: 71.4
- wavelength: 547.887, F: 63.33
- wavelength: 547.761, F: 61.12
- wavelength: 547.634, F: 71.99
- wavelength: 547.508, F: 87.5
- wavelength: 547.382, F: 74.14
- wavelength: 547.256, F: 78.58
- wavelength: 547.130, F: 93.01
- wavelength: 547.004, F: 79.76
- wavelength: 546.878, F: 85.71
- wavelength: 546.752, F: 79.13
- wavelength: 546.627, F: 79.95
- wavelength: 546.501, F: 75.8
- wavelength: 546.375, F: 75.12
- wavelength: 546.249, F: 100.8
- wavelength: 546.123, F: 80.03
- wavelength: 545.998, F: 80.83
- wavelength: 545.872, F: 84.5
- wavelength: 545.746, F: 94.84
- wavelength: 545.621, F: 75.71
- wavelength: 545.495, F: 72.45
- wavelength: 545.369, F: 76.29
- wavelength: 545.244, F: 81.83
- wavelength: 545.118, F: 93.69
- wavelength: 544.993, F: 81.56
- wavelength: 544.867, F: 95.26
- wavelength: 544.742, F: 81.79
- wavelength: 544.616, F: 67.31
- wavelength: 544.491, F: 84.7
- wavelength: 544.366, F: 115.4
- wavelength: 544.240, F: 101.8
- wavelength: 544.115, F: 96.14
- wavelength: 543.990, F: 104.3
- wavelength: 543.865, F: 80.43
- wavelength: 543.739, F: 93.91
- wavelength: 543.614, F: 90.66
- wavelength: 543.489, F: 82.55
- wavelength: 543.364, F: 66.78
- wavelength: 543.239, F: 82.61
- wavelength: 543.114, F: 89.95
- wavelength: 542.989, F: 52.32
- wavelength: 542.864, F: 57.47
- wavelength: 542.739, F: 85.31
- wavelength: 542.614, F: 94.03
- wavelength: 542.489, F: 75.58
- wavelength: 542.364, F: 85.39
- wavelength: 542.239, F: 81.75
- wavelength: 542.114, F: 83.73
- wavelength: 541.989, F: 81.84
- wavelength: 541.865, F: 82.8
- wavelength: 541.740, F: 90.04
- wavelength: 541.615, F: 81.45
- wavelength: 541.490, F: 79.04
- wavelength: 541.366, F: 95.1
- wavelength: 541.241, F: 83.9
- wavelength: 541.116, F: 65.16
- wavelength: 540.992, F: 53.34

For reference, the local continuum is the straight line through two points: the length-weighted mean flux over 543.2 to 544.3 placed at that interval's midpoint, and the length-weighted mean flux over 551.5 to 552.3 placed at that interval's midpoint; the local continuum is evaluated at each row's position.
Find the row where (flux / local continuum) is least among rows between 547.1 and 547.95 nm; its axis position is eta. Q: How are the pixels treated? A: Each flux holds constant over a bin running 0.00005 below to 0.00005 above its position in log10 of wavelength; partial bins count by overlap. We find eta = 547.761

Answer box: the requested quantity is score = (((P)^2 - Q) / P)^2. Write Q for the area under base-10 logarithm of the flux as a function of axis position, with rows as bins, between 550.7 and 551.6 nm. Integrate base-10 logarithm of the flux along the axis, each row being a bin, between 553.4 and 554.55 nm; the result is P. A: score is 2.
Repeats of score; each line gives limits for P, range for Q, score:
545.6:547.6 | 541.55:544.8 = 5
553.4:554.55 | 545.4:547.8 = 0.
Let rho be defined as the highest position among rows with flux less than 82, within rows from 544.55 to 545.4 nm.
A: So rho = 545.369 nm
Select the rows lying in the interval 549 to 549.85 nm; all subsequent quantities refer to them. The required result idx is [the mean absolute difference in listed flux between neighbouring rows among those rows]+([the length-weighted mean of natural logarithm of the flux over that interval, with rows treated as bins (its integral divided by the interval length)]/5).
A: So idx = 9.8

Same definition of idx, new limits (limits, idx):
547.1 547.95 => 11.0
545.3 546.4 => 11.8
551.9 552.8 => 20.5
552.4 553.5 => 19.1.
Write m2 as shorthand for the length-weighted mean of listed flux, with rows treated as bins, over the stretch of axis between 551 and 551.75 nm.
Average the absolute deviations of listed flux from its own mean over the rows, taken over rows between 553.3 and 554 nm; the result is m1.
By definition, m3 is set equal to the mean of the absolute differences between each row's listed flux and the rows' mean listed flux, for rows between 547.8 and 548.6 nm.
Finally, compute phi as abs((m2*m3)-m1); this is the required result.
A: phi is 558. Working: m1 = 12.1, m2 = 83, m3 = 6.9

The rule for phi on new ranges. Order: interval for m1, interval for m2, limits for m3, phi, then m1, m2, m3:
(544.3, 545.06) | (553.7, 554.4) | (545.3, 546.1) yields 504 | 11.8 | 87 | 6.0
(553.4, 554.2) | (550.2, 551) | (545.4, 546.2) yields 440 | 11.1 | 82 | 5.5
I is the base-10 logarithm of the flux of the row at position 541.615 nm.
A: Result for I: 1.91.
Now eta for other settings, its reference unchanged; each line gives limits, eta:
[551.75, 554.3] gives 552.829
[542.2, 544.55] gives 542.989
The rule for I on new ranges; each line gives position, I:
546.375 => 1.88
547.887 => 1.80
